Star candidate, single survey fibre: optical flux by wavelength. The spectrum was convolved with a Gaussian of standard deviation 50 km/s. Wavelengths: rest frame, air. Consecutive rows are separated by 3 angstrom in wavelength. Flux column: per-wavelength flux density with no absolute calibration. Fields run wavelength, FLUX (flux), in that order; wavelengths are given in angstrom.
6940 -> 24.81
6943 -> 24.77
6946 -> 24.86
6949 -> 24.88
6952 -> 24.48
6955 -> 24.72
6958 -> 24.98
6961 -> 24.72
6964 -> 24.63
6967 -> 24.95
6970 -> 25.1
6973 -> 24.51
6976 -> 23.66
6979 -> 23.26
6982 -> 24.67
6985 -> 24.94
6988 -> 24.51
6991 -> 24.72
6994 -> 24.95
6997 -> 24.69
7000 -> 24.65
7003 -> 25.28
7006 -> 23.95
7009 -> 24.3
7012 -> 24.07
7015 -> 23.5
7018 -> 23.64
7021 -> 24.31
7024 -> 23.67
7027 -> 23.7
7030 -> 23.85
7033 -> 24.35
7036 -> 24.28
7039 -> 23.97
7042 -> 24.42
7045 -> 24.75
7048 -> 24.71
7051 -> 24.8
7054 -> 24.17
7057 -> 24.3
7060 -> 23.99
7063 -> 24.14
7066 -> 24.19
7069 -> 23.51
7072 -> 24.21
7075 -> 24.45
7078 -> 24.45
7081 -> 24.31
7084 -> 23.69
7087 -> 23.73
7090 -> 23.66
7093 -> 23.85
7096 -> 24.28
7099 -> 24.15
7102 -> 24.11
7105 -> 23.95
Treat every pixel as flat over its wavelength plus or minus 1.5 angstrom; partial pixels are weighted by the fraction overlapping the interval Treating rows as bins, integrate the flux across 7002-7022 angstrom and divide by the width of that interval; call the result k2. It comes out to 24.1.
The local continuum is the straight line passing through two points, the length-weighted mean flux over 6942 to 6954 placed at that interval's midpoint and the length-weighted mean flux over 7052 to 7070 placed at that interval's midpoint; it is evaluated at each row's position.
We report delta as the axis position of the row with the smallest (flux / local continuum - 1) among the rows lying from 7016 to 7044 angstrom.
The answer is 7018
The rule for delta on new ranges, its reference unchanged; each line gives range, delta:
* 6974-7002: 6979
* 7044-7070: 7069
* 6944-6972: 6952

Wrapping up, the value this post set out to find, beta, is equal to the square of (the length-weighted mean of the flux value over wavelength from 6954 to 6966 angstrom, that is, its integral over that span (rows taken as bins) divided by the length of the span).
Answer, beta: 614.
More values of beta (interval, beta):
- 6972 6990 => 589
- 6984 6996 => 614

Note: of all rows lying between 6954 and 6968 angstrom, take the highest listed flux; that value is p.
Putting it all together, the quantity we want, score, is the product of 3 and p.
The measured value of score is 74.9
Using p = 24.98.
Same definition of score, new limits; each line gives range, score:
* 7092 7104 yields 72.8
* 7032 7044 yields 73.3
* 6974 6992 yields 74.8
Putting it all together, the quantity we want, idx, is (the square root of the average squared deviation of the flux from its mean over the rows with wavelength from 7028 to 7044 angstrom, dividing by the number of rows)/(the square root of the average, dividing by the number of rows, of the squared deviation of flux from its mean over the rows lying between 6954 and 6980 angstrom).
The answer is 0.4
